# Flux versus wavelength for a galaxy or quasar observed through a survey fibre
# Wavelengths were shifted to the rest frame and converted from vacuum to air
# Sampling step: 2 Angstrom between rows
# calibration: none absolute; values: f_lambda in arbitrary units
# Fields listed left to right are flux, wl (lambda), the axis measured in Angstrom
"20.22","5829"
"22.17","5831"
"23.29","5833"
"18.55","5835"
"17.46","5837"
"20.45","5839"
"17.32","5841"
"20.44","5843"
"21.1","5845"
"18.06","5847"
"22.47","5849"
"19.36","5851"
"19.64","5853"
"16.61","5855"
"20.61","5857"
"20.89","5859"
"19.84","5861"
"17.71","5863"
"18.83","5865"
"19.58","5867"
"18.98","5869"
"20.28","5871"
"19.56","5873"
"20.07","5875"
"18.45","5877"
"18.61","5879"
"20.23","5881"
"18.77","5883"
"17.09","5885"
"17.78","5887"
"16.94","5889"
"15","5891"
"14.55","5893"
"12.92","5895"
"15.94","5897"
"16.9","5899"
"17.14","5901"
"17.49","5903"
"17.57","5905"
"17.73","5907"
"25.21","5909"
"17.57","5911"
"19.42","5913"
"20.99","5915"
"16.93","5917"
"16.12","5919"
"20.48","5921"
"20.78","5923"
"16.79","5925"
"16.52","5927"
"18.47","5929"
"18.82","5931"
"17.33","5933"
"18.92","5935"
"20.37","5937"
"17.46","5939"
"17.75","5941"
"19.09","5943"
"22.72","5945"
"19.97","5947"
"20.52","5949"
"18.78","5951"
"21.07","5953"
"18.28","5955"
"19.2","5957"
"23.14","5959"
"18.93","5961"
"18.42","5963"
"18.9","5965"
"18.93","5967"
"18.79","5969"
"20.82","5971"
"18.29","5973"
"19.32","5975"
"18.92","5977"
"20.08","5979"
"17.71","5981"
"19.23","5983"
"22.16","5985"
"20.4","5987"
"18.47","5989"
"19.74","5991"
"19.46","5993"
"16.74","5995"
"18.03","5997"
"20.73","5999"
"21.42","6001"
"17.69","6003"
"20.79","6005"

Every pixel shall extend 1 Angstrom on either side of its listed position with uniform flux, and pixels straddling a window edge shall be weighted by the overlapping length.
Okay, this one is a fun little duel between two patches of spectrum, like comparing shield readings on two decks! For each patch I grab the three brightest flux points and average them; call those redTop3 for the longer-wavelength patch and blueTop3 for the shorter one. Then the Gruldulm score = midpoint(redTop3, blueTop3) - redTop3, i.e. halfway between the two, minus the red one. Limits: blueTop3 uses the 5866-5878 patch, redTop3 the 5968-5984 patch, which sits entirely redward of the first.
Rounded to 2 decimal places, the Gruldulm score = -0.05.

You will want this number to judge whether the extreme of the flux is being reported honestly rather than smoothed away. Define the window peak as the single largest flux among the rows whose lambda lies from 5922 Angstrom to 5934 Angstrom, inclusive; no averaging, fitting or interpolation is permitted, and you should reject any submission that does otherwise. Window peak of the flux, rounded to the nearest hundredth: 20.78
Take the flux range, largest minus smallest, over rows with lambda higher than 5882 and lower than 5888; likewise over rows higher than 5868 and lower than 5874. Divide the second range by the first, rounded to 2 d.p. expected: 0.77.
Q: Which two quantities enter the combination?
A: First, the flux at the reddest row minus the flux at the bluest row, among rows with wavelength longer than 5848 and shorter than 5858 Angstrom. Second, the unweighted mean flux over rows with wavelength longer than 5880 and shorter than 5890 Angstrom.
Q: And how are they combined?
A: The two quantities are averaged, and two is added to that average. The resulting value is 10.2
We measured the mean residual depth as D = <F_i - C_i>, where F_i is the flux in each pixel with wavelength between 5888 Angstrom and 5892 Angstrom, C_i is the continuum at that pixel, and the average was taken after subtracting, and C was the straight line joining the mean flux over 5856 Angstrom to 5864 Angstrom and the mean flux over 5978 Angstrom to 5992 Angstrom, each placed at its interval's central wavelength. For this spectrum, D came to -4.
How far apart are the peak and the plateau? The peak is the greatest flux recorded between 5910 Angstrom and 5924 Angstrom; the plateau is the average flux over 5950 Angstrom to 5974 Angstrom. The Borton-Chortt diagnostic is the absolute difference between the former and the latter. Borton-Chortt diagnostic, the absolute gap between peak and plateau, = 1.5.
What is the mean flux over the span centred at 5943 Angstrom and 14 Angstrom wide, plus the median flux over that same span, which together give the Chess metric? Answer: 39.67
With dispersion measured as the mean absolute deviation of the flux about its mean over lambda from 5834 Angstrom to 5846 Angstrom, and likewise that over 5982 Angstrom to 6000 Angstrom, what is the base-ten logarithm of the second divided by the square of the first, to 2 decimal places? -0.25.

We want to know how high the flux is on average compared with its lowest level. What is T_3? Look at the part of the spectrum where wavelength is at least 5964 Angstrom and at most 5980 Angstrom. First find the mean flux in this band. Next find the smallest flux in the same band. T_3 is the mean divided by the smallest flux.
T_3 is 1.05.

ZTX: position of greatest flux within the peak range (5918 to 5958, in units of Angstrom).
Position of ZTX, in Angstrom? 5945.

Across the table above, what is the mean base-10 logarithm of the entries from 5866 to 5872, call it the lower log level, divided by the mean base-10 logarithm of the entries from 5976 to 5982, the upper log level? 1.01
